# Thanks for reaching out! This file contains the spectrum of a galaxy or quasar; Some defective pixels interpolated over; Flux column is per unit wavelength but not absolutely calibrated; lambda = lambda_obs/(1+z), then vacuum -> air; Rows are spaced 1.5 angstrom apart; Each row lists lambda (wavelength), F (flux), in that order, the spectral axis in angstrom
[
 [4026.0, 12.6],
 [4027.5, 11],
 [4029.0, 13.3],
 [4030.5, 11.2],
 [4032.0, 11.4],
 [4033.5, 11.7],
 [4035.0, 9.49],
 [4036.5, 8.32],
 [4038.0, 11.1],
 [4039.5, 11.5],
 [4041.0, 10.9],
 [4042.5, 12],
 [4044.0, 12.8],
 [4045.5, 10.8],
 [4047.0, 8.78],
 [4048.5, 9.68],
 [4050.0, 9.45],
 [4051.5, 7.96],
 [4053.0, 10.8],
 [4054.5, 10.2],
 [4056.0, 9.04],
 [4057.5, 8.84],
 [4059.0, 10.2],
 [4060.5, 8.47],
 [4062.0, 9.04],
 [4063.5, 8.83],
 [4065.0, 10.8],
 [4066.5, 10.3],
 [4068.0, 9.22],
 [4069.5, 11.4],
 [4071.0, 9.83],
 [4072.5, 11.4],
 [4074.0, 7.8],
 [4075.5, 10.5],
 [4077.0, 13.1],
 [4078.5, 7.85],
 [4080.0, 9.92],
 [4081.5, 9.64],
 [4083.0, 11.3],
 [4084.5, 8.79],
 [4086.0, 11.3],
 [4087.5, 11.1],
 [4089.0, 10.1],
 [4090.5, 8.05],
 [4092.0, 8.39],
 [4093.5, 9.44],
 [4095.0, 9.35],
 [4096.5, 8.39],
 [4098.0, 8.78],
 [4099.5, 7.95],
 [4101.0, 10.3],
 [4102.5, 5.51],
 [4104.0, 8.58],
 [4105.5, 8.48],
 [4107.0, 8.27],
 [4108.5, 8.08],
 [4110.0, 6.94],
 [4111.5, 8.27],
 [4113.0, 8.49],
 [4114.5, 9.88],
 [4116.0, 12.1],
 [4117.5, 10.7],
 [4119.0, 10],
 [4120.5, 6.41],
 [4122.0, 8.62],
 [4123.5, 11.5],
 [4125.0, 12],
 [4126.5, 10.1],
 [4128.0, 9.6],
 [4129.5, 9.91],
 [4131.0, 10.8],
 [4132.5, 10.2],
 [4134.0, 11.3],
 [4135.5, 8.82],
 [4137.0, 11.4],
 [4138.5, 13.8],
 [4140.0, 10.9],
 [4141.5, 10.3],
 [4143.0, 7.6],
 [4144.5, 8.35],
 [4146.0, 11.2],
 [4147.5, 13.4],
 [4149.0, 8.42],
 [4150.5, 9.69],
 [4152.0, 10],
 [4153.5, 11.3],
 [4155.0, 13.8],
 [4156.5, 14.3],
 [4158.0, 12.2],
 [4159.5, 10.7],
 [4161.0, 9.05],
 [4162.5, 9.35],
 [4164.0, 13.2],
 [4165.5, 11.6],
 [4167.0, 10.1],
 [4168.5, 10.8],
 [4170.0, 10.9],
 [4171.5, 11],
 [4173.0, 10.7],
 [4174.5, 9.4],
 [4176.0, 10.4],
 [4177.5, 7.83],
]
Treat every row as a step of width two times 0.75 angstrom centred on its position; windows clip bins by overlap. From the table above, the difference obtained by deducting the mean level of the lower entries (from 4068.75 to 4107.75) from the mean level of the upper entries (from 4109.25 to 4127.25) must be 0.1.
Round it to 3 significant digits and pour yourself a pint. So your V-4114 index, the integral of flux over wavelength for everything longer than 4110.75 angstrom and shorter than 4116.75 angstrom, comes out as 58.1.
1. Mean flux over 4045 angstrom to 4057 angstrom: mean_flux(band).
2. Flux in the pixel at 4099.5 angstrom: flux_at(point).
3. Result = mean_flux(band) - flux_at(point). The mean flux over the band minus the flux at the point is 1.6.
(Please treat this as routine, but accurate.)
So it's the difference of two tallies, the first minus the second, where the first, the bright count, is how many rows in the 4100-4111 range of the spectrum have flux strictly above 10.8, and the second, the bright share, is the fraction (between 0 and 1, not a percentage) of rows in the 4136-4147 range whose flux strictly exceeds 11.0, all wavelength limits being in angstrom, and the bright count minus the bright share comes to -0.4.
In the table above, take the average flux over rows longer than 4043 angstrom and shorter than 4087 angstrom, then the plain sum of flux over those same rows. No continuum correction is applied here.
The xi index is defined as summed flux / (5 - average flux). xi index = -58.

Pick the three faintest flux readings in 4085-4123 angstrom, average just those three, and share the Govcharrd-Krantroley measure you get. 6.3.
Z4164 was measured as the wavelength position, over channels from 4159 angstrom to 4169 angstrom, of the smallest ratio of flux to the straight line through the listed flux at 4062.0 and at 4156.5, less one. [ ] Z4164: 4161.0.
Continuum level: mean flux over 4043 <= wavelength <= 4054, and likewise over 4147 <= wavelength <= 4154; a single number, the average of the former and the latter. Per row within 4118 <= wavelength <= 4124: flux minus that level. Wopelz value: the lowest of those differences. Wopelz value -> -3.9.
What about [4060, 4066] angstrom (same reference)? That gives -1.8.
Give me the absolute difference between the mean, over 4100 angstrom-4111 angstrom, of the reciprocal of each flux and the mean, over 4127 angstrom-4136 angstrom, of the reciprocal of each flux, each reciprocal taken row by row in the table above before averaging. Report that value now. 0.029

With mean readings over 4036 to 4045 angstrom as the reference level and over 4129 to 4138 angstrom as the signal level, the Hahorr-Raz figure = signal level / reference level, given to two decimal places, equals 0.94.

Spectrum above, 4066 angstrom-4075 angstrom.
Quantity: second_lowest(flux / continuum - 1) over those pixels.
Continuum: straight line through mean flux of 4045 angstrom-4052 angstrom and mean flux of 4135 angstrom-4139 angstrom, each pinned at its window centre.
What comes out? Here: -0.06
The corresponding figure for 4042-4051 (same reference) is 0.01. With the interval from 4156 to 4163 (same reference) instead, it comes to -0.22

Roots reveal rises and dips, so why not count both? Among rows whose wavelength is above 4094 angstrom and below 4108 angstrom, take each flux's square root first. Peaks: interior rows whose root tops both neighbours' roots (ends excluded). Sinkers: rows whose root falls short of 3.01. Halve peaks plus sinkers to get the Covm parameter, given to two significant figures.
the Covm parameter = 5.0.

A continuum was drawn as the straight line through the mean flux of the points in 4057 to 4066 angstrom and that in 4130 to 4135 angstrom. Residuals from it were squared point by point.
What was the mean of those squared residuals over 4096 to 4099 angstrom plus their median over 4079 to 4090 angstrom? 3.3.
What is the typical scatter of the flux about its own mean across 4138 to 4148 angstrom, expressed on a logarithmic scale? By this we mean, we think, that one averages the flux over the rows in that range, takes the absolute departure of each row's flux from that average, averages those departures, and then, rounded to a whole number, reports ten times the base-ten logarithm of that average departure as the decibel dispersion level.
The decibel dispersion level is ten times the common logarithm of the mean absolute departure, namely 2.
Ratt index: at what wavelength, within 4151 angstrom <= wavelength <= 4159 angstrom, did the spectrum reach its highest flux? 4156.5 angstrom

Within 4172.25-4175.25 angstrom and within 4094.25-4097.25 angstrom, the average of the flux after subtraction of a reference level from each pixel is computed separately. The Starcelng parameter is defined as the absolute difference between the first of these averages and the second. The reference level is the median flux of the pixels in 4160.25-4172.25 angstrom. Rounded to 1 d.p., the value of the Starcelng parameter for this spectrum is 1.2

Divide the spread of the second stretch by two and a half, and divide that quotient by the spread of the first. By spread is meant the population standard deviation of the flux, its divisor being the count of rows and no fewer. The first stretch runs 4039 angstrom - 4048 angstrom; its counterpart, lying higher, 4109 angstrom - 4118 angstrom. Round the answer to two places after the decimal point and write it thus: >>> 0.54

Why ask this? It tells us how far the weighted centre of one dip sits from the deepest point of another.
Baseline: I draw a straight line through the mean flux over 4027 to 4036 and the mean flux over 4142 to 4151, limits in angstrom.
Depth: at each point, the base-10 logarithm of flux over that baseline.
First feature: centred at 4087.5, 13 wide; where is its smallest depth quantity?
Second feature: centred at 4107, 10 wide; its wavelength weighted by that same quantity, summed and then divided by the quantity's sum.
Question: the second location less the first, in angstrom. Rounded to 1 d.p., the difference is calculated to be 15.9 angstrom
